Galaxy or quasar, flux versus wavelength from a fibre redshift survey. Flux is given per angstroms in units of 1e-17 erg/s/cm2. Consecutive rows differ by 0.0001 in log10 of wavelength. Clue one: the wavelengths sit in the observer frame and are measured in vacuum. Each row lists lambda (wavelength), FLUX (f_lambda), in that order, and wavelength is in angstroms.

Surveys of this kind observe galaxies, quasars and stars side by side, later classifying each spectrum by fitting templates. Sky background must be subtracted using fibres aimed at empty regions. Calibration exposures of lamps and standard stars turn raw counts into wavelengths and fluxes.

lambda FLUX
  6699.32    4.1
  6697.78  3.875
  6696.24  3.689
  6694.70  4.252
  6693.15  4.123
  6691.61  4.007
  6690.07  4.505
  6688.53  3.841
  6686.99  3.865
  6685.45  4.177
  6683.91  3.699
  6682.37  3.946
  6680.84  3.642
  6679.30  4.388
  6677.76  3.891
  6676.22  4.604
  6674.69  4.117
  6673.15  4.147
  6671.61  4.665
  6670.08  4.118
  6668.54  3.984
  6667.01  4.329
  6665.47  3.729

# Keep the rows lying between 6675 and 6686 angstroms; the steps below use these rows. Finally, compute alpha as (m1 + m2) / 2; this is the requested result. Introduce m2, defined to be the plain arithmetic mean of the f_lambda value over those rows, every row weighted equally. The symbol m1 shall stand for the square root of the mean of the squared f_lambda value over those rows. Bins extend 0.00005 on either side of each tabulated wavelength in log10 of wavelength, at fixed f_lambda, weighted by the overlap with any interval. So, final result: 4.06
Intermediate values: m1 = 4.06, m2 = 4.05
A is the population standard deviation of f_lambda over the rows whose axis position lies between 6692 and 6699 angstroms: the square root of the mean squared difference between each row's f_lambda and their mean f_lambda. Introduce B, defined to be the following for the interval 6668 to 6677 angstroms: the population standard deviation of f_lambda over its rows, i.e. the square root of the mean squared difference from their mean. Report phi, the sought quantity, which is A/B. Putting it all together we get 0.83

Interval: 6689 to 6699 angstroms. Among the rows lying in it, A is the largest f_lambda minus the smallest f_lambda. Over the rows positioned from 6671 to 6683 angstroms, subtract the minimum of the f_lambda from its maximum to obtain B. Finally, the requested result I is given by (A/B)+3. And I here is 3.80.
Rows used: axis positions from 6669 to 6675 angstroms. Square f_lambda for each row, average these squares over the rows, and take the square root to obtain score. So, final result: 4.27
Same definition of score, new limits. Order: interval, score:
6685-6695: 4.12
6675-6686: 4.06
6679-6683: 4.00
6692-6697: 4.03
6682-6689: 3.91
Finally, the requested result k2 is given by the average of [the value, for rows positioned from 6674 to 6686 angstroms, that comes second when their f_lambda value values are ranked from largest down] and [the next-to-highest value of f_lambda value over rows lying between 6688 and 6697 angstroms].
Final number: 4.32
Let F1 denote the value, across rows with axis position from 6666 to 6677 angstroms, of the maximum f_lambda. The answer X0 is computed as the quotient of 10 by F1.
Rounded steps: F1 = 4.665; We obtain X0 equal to 2.14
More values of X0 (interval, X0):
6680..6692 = 2.22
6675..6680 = 2.17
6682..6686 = 2.39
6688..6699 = 2.22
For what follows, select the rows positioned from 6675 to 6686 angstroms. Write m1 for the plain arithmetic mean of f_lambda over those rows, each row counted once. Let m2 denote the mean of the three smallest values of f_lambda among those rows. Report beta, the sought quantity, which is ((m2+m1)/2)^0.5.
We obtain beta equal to 1.97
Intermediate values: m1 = 4.05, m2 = 3.74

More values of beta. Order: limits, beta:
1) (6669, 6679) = 2.04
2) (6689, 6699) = 1.99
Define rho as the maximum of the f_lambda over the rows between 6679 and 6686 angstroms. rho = 4.388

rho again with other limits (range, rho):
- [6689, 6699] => 4.505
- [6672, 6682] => 4.604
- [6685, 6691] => 4.505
